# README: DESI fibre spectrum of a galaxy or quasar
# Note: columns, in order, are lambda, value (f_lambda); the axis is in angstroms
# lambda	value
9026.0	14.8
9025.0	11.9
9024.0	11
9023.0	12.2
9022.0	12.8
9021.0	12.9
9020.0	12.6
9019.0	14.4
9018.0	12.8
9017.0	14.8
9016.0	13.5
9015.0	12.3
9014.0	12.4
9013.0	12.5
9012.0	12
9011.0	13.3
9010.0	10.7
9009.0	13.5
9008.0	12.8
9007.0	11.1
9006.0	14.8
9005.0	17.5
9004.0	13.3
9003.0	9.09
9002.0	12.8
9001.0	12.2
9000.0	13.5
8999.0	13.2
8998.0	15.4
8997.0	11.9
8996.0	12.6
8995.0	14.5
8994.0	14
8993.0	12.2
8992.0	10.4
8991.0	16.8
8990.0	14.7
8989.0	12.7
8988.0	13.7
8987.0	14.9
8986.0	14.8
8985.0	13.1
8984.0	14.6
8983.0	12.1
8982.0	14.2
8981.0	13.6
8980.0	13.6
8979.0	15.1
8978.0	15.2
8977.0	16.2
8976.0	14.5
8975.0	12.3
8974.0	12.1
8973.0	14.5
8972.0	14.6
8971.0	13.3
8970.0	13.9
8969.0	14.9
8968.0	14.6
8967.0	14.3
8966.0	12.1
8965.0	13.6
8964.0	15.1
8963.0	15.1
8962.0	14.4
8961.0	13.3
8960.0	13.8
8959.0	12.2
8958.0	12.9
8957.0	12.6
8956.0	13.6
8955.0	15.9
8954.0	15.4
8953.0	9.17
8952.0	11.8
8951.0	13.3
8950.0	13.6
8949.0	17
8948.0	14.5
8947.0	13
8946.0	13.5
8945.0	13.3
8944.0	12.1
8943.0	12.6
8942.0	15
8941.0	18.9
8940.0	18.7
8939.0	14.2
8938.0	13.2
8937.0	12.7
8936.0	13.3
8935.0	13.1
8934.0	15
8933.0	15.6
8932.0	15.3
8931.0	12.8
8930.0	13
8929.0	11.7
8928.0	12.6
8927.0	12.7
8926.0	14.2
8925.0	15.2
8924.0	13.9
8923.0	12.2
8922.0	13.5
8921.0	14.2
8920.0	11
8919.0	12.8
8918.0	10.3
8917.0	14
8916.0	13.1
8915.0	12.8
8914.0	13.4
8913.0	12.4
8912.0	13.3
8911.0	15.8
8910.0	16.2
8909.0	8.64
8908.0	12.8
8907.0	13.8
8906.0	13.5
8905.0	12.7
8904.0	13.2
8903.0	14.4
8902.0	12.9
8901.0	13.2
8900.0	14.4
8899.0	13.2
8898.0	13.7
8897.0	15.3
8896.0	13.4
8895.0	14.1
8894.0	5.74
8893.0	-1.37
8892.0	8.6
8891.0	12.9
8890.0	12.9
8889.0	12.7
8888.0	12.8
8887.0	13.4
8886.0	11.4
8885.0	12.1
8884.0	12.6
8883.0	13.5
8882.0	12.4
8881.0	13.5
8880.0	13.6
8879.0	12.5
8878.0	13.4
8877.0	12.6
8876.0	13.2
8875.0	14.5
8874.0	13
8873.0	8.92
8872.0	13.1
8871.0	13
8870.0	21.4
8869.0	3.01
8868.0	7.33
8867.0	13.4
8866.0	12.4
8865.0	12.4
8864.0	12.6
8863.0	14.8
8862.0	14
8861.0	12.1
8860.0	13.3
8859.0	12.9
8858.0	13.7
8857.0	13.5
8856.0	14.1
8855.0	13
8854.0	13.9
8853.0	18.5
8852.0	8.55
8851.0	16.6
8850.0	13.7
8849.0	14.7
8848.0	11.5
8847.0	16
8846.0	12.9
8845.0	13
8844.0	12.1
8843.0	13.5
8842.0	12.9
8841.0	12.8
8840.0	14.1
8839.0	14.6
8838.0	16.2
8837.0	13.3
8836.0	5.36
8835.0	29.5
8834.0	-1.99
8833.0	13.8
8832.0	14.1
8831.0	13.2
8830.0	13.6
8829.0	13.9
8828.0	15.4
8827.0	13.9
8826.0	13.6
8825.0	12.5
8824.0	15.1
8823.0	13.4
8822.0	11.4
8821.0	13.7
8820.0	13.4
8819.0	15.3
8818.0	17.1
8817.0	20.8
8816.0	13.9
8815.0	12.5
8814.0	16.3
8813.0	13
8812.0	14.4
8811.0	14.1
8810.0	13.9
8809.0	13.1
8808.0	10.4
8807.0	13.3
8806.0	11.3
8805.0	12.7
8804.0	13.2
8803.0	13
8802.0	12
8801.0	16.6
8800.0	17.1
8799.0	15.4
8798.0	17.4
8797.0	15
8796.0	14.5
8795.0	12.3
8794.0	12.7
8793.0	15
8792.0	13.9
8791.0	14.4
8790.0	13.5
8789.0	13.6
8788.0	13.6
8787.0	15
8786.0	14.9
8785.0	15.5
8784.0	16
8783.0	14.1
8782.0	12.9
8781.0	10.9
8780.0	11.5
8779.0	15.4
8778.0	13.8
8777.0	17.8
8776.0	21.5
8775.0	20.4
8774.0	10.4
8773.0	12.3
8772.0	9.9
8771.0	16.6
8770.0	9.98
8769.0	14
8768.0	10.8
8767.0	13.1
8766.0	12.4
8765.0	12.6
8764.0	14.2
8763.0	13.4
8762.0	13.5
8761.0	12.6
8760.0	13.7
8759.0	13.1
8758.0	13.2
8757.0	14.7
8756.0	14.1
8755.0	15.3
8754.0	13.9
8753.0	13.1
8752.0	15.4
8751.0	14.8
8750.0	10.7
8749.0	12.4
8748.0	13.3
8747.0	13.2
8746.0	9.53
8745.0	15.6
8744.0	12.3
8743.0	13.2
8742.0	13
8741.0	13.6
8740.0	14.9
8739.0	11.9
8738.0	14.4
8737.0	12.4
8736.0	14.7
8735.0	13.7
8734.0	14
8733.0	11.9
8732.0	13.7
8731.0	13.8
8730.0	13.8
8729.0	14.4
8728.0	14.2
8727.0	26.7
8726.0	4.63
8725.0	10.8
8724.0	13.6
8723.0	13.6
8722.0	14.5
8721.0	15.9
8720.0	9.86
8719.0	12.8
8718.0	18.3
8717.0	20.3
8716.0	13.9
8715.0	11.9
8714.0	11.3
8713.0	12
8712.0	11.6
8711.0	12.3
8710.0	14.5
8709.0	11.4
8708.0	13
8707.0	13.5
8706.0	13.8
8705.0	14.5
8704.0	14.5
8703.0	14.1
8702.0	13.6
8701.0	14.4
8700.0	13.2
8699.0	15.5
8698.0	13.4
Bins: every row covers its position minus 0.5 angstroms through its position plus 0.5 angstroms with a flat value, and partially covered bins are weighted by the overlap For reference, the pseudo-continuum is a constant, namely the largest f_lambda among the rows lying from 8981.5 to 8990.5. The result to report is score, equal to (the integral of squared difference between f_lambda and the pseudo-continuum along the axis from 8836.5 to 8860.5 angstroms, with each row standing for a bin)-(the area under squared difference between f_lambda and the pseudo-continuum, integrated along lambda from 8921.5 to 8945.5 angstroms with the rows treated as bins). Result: 16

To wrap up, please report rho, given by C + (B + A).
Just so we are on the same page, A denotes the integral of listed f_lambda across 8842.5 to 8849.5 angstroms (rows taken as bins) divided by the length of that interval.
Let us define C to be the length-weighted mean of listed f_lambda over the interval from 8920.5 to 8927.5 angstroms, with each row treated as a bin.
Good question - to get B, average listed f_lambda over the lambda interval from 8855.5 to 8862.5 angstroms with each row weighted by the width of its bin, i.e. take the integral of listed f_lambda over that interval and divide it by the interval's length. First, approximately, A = 13.4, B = 13.4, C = 13.7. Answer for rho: 40.46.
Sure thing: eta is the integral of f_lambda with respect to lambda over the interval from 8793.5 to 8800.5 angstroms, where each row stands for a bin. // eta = 104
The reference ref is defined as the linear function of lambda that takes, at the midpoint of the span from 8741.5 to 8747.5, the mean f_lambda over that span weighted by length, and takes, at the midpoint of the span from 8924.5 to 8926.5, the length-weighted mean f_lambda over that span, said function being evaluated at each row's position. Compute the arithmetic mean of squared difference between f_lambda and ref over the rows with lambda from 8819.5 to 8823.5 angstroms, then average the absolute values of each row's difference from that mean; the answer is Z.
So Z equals 2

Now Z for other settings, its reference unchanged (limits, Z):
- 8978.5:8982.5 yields 1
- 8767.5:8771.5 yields 4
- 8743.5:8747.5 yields 5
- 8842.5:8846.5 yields 1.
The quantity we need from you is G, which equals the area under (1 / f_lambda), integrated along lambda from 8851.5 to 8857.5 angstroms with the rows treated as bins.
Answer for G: 0.46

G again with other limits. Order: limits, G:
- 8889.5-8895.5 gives -0.21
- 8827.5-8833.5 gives 0.43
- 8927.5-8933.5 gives 0.45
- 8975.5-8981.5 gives 0.41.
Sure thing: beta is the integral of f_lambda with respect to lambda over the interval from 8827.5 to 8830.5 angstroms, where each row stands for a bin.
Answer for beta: 43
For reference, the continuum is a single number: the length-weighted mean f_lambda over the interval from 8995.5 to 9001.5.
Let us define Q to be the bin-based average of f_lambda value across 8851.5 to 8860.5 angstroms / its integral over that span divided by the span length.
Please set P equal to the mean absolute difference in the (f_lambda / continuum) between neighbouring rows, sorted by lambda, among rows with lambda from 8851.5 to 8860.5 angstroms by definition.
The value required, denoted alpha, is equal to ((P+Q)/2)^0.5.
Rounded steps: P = 0.18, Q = 13.5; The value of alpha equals 2.61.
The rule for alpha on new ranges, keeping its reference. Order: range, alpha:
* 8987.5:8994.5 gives 2.62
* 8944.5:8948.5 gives 2.61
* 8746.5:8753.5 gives 2.59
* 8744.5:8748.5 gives 2.56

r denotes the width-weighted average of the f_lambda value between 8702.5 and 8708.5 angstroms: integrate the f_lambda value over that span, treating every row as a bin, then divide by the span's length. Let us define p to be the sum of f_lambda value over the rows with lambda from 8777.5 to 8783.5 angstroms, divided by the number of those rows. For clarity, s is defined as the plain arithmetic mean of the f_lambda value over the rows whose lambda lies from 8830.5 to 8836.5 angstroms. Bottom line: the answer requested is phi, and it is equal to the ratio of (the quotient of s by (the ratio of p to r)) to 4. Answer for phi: 3.27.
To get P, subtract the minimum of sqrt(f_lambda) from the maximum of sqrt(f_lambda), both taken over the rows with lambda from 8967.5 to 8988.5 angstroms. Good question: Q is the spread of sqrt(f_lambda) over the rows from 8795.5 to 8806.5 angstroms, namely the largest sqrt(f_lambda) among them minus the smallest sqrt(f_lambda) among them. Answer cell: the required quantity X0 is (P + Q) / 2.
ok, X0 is 0.68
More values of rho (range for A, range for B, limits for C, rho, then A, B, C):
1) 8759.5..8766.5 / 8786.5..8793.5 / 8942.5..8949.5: 41.06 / 13.2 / 14.1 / 13.7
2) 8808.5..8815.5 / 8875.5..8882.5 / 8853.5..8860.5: 40.41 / 13.9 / 13.0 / 13.5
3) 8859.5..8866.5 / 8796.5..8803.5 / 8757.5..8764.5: 41.69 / 13.1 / 15.2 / 13.4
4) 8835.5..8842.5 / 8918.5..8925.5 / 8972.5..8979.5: 40.28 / 12.8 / 13.3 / 14.3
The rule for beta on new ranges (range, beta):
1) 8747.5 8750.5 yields 36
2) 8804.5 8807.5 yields 37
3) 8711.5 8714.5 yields 35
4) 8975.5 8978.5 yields 46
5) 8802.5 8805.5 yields 39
